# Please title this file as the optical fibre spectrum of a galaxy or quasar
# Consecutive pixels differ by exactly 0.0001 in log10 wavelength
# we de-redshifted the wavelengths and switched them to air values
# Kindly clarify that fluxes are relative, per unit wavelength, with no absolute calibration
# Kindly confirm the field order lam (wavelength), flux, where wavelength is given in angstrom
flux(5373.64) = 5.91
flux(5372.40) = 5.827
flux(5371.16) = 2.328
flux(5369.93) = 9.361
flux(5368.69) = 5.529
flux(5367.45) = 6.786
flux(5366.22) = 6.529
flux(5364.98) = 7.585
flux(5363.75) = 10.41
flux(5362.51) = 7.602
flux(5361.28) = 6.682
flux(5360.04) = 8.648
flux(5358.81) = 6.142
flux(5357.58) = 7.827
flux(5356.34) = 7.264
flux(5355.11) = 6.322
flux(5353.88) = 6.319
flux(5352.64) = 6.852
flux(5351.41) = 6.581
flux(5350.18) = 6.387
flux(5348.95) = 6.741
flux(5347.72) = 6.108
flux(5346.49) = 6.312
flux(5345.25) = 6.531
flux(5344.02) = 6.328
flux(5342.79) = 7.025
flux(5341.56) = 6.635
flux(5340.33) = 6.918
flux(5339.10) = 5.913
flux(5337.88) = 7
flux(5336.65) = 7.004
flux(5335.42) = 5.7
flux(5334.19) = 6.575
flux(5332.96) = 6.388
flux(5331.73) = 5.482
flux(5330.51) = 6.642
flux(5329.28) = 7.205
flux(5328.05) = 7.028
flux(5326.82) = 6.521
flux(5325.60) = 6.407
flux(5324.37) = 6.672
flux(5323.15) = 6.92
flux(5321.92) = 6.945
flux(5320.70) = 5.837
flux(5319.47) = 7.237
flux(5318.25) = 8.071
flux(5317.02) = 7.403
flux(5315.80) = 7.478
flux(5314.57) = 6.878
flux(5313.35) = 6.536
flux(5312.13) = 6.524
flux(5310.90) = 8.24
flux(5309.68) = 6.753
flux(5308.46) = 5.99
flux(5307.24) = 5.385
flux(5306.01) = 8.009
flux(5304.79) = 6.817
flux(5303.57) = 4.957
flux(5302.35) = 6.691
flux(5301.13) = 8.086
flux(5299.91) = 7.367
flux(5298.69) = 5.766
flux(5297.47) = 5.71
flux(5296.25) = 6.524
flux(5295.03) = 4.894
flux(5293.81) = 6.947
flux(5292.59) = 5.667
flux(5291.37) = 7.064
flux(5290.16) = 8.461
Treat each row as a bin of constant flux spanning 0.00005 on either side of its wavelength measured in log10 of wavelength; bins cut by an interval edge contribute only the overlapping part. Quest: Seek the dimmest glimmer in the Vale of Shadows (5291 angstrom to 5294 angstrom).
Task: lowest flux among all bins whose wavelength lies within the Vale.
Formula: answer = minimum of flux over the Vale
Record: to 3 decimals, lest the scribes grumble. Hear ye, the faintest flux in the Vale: 5.667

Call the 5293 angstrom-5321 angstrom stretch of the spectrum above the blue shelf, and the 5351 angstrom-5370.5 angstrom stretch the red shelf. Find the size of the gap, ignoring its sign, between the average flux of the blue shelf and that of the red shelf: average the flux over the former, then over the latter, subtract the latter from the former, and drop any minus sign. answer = 0.58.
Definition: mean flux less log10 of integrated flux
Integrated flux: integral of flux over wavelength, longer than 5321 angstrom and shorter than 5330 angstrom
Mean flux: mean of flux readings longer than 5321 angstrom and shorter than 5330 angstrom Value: 5.0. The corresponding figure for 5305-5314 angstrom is 5.0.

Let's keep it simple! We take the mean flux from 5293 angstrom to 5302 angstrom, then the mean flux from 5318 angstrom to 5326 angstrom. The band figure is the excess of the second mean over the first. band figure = 0.4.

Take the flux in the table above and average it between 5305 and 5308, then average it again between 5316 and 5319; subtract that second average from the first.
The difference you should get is -1.0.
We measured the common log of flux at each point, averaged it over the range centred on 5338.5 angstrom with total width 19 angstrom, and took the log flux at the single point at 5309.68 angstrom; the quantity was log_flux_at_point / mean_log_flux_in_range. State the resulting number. 1.02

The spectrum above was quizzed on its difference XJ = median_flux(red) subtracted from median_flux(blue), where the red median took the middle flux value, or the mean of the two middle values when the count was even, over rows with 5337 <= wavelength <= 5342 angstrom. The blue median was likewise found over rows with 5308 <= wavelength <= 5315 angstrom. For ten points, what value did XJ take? -0.13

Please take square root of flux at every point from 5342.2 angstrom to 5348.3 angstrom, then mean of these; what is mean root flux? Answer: 2.54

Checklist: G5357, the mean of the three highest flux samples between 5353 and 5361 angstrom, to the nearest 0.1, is 7.9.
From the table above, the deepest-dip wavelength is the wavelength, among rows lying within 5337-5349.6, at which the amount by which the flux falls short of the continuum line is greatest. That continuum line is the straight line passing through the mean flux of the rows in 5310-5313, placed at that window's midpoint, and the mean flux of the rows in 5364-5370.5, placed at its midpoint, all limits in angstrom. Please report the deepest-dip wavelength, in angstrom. 5339.10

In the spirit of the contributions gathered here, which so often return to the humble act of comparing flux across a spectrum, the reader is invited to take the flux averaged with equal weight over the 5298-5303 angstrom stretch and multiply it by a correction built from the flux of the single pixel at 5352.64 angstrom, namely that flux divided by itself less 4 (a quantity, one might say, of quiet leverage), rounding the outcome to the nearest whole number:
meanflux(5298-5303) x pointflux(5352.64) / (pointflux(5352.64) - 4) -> 17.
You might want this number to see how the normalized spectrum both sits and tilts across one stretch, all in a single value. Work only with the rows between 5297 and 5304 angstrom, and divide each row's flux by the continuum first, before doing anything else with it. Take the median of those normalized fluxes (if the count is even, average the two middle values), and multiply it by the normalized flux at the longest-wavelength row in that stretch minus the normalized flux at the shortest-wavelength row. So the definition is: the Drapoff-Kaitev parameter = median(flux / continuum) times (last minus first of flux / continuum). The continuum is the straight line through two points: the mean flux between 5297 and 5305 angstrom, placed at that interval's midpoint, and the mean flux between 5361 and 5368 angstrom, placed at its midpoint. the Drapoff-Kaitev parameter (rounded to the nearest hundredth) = -0.13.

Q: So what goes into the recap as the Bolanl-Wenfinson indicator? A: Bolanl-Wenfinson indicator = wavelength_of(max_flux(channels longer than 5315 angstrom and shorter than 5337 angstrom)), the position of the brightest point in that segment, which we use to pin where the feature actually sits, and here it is 5318.25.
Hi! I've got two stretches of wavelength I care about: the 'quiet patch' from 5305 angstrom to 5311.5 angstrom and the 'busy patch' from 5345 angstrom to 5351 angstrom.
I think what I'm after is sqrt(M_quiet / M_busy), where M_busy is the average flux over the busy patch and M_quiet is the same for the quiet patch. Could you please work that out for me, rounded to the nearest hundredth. 1.04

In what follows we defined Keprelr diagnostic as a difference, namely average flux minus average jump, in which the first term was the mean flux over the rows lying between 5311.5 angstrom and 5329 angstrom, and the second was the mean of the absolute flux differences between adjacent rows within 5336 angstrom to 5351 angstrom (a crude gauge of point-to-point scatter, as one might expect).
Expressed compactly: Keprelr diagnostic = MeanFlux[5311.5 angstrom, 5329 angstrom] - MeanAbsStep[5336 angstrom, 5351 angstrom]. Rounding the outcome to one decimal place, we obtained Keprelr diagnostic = 6.4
